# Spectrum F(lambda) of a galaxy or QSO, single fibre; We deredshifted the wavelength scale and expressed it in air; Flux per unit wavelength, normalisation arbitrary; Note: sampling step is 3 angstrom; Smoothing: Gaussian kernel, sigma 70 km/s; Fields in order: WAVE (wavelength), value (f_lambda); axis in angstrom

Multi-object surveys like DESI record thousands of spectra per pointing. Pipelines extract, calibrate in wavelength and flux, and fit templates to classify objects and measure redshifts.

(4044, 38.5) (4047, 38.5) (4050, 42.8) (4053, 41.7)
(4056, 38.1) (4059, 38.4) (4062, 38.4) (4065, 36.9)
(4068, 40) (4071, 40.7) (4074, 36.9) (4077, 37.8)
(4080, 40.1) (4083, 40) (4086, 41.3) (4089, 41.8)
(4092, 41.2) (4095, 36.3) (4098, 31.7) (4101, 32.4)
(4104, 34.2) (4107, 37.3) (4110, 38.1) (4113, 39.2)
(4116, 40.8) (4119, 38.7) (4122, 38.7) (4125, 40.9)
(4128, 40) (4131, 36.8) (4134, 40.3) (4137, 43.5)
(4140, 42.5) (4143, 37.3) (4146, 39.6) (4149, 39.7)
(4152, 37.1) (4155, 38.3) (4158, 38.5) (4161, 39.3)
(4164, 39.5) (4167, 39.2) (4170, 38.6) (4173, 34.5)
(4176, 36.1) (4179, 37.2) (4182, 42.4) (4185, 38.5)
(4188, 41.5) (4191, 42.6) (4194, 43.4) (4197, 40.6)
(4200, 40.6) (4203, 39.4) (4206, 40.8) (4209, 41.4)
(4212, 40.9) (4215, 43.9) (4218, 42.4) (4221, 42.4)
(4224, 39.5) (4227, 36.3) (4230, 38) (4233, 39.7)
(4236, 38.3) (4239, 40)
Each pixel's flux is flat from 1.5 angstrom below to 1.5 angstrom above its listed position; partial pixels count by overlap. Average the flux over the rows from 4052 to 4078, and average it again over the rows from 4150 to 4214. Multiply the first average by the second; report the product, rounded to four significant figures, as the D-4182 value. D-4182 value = 1533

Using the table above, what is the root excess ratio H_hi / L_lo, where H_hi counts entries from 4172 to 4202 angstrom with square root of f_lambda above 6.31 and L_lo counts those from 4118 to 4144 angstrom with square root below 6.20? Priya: 3.0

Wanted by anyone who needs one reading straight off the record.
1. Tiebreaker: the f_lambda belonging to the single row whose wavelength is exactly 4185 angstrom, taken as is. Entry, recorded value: 38.5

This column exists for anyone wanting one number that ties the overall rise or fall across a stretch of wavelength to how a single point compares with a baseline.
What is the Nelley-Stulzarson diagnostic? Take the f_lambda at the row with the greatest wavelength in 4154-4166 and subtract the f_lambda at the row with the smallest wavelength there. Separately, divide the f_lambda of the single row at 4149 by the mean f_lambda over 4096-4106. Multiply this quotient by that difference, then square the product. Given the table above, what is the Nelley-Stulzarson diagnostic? 2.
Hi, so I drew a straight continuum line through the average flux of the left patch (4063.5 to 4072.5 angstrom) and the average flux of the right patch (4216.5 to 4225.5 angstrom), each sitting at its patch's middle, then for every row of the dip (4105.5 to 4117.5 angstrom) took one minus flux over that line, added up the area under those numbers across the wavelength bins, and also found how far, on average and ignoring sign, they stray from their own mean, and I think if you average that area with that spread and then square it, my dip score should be 0.026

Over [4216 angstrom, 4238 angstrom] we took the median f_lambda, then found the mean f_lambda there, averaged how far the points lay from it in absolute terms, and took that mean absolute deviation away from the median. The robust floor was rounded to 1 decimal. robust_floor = 37.8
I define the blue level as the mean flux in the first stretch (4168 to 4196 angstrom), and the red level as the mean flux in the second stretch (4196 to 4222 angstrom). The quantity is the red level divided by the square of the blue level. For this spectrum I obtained 0.0266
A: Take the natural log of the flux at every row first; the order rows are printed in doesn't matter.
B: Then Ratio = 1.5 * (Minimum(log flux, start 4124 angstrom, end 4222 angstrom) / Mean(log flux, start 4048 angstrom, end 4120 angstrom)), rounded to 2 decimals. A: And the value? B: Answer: 1.46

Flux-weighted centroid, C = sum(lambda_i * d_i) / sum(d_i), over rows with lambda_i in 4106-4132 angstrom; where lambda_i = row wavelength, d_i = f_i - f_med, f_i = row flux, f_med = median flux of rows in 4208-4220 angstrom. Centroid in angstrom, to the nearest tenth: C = 4118.4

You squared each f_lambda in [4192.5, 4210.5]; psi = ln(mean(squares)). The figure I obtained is 7.43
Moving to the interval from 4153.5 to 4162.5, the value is 7.31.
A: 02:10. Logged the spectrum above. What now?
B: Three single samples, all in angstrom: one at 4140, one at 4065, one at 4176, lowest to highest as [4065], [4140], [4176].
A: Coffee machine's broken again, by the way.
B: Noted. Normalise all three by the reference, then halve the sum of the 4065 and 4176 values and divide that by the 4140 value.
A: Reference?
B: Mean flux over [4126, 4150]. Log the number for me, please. 0.86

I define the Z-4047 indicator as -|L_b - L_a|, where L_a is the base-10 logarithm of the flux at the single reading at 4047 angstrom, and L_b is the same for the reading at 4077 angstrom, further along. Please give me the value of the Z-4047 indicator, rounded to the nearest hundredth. -0.01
